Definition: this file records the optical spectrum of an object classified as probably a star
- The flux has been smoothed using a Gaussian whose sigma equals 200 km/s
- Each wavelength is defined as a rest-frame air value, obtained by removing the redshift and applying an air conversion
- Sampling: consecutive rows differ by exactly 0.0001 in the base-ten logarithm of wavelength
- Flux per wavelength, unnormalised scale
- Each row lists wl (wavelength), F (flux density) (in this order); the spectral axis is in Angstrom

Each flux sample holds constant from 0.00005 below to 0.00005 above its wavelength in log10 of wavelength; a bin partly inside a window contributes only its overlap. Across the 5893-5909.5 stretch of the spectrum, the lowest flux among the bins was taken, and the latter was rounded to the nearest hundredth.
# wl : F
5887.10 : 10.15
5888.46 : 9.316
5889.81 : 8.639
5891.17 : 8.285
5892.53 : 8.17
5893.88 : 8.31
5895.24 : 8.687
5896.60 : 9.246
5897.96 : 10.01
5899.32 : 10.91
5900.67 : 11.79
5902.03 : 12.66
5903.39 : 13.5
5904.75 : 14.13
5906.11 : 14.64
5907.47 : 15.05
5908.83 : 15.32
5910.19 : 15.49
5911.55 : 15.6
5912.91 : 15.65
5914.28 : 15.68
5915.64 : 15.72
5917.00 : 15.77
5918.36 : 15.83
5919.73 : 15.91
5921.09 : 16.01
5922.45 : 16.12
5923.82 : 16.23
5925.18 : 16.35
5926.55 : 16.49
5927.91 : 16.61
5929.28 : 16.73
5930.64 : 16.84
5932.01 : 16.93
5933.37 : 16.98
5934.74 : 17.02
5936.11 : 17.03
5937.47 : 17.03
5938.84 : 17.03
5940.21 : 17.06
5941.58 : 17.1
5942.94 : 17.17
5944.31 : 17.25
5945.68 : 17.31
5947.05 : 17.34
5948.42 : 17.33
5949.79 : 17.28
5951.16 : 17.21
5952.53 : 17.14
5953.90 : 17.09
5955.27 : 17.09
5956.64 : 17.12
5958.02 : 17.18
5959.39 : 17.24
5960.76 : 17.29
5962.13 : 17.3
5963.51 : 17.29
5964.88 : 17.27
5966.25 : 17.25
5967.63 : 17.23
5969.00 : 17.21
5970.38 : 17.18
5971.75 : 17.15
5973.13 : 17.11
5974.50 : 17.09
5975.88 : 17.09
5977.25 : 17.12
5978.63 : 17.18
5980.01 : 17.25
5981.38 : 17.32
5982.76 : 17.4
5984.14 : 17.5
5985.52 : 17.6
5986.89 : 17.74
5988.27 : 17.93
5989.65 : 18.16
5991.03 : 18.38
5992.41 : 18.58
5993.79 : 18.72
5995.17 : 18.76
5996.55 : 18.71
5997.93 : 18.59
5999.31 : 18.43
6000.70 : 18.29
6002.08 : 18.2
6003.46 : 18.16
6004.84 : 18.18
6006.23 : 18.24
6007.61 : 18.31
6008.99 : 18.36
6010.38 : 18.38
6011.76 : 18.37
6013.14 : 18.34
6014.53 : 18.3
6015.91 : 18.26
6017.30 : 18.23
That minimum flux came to 8.31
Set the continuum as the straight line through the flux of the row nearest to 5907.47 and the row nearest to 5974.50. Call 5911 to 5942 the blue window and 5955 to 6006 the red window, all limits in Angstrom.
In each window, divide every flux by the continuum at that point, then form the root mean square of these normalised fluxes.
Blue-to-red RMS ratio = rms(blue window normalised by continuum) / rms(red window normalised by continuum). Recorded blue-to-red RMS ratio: 1.03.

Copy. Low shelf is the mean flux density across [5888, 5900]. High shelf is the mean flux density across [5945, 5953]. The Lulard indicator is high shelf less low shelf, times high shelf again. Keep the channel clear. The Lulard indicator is 142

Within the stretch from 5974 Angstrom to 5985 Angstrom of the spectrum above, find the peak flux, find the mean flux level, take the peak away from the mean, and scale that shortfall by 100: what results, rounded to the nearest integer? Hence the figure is -26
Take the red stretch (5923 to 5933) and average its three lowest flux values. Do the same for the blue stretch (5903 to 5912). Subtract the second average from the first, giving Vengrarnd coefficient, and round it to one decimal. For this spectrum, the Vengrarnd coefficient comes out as 2.3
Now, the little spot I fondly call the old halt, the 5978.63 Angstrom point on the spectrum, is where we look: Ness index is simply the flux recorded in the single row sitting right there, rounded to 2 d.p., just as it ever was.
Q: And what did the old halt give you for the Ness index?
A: 17.18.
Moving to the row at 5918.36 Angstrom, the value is 15.83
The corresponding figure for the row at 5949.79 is 17.28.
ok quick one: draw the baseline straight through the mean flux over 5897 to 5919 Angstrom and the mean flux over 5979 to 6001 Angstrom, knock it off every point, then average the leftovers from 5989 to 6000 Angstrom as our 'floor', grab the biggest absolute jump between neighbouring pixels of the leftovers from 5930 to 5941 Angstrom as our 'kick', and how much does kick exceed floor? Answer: -0.2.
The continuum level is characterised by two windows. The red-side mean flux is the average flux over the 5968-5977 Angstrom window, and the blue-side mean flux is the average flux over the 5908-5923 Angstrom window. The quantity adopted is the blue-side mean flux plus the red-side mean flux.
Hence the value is 32.9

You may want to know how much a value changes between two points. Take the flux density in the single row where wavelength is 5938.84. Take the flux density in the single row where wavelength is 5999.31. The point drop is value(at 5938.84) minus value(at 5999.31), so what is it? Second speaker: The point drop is -1.4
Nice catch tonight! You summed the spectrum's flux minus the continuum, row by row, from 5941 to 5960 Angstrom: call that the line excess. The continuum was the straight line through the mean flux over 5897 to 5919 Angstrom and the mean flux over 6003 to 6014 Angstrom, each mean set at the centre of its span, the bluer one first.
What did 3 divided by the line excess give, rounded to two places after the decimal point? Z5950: 0.17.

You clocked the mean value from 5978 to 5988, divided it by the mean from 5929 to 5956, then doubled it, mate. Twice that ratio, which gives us 2.04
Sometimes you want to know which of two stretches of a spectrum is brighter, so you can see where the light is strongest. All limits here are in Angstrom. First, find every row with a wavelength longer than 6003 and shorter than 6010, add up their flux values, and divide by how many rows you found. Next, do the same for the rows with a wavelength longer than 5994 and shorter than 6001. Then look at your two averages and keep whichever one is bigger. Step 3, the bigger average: 18.6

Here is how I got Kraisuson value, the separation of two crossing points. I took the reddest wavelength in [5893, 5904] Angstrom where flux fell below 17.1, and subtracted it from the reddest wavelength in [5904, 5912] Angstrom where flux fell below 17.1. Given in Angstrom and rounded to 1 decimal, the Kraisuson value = 8.2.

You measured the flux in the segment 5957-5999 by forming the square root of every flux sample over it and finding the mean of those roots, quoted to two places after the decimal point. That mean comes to 4.19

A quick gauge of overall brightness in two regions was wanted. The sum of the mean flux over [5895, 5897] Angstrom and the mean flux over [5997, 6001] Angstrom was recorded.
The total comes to 27.4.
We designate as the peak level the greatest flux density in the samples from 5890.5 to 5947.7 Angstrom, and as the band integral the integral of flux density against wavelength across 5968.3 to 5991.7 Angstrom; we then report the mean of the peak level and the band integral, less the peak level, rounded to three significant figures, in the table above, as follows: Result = 195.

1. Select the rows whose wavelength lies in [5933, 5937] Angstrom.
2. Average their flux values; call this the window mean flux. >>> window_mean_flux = 17.0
